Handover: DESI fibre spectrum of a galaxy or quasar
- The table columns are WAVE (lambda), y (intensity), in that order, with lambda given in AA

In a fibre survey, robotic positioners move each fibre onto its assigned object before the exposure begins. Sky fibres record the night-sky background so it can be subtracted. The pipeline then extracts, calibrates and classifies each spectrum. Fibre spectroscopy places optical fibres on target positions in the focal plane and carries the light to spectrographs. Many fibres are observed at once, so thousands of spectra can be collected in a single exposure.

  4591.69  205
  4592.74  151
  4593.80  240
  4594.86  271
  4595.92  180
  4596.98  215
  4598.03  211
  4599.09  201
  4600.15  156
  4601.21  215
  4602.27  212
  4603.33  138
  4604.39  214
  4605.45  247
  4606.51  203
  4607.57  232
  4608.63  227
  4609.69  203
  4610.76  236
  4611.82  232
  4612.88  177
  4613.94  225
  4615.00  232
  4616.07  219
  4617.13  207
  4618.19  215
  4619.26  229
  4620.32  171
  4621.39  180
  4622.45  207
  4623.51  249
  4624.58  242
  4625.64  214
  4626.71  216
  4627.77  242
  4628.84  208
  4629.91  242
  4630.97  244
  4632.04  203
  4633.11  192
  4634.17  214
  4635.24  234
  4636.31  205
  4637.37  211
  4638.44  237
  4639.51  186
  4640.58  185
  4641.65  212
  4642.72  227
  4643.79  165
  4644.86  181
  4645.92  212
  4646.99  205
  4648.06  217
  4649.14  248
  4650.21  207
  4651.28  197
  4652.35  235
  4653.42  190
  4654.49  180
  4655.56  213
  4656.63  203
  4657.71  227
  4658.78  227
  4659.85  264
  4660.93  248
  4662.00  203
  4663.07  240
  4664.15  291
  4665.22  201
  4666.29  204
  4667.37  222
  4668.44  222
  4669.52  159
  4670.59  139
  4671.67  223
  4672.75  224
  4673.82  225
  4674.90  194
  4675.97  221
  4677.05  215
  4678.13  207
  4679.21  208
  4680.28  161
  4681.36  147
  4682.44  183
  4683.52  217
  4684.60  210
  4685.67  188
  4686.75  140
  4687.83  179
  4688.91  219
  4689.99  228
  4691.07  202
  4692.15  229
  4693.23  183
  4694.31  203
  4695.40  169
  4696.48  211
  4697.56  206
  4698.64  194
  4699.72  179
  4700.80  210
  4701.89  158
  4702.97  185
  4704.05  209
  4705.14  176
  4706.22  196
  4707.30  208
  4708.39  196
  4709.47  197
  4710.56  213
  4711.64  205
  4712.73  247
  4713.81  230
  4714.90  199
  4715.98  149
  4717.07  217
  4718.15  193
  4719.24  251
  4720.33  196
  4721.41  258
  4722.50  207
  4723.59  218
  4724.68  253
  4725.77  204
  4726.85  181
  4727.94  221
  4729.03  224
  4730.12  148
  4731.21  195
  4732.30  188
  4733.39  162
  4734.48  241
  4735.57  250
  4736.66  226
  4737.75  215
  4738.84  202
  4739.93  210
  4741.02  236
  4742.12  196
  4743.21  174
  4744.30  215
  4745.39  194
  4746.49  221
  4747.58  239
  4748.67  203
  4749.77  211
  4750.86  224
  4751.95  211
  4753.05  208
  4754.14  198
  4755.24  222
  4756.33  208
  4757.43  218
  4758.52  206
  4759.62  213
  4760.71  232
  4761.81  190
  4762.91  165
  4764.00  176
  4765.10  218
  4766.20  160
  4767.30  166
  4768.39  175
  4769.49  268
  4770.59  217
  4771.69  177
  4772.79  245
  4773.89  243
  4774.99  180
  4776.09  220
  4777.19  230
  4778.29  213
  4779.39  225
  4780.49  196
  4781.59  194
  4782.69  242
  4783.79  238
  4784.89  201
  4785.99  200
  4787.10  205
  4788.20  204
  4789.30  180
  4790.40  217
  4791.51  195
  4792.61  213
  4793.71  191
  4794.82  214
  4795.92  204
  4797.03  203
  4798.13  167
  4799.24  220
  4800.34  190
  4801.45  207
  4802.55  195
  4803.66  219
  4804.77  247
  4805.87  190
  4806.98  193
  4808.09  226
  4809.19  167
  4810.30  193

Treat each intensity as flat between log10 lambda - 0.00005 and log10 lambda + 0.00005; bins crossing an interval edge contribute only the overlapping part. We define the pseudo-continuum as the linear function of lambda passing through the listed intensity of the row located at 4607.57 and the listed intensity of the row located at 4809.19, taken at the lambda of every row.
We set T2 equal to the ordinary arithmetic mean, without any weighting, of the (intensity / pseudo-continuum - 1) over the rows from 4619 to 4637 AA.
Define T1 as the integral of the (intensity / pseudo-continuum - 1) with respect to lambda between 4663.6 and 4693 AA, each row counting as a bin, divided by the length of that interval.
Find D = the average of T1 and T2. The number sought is -0.04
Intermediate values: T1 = -0.035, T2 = -0.04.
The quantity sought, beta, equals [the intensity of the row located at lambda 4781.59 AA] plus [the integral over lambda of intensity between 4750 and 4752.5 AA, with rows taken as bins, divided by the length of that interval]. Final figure 411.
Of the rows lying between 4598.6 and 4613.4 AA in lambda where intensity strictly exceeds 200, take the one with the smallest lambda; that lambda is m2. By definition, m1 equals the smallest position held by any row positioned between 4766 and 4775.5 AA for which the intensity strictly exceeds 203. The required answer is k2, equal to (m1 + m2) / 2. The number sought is 4684.3 AA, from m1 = 4769.49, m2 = 4599.09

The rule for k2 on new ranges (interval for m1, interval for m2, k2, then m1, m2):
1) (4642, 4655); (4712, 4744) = 4677.7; 4642.72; 4712.73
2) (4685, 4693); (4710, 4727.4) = 4699.7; 4688.91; 4710.56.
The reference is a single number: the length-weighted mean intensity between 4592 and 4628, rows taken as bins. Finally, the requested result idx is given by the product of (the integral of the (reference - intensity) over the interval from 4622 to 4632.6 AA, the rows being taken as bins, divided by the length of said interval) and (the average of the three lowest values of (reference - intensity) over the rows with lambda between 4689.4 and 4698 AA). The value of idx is 163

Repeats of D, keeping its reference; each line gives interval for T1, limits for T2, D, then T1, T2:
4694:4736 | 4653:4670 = 0.03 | 0.033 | 0.02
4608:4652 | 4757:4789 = 0.06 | -0.049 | 0.16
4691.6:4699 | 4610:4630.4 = -0.03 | -0.021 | -0.04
